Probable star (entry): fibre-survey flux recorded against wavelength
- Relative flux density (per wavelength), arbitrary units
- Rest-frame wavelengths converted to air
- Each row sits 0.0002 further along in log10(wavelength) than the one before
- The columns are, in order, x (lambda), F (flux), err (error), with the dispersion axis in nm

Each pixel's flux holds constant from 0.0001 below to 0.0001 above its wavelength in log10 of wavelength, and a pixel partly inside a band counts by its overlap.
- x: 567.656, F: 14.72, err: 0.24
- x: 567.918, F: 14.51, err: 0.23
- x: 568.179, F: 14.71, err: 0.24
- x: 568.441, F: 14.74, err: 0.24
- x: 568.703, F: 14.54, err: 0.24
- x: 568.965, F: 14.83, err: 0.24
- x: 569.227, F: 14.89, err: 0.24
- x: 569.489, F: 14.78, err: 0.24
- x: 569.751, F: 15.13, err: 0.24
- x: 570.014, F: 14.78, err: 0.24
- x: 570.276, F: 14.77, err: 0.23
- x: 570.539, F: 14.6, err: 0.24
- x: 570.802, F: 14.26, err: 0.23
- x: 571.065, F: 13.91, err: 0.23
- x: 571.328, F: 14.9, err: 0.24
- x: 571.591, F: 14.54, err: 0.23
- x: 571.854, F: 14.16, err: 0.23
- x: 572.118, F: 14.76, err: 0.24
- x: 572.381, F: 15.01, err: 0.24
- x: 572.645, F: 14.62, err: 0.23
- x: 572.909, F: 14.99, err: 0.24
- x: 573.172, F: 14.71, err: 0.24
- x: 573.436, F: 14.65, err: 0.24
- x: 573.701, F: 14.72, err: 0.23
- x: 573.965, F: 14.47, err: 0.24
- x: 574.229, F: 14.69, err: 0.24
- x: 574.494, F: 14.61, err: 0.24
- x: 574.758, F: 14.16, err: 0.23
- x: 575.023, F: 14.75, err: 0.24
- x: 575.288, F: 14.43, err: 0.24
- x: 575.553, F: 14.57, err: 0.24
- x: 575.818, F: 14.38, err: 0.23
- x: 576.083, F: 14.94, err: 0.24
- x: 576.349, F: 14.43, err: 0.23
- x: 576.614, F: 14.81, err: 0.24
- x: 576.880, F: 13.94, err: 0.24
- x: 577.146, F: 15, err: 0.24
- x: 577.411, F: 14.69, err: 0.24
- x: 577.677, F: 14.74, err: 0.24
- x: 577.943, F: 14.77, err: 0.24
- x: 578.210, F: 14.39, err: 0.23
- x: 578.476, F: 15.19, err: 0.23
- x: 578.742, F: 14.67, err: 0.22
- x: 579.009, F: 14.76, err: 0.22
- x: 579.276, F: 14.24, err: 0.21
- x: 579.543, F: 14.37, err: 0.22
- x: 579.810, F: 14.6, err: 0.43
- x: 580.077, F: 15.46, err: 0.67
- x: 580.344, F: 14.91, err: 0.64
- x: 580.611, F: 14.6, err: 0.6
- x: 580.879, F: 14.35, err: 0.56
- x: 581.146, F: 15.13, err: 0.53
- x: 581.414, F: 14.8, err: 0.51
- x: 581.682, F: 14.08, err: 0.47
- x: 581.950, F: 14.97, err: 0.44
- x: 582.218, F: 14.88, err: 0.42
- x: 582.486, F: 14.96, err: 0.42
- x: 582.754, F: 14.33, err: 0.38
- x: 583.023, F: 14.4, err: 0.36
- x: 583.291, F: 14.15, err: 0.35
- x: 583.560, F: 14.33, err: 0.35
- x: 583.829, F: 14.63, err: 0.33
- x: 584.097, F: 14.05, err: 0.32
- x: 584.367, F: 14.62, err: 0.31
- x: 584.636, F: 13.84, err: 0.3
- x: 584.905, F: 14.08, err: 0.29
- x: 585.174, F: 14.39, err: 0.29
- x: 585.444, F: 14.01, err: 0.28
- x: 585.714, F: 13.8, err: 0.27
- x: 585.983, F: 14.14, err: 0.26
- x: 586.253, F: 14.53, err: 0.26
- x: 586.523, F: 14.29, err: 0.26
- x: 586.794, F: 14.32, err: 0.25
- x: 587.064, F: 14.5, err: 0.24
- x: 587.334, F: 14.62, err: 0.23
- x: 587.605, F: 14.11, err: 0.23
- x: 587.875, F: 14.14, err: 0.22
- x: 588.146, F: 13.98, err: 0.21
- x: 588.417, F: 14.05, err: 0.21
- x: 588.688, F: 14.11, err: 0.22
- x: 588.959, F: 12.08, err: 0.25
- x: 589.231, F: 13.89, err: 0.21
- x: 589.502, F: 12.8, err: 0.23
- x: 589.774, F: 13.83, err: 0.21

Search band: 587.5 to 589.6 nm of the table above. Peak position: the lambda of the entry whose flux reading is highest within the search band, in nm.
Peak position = 587.875 nm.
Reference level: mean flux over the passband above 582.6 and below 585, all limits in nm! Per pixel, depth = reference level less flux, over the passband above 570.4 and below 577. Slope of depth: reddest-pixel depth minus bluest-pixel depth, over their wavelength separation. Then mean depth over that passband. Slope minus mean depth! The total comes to 0.39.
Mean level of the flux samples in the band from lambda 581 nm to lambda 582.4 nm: 14.8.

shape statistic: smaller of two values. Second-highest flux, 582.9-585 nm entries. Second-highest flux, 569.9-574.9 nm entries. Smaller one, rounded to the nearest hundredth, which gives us 14.62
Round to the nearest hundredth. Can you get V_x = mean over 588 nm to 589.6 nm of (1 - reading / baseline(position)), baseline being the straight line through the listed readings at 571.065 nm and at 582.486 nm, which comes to 0.13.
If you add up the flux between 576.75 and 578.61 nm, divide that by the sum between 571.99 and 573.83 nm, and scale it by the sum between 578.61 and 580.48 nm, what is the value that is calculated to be 102.3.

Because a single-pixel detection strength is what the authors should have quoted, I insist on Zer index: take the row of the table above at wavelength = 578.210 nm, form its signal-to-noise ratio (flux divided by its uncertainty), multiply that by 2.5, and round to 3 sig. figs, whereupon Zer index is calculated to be 156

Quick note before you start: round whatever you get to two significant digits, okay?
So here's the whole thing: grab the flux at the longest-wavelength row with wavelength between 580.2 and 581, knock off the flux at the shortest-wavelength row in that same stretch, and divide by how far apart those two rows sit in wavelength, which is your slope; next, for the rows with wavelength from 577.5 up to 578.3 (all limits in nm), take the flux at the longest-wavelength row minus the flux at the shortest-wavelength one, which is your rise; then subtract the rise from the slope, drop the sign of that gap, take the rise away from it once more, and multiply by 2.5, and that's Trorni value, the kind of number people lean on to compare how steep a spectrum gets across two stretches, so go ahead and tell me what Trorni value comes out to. 2.6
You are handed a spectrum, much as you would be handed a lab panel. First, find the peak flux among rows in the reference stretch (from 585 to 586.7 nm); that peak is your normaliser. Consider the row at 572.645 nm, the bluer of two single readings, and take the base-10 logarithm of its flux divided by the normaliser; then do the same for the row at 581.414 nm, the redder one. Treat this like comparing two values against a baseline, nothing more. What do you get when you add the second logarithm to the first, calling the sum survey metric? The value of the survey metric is 0.0107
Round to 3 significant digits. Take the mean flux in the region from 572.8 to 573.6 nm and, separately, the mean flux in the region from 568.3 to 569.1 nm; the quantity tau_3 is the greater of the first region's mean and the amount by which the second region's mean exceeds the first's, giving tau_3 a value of 14.8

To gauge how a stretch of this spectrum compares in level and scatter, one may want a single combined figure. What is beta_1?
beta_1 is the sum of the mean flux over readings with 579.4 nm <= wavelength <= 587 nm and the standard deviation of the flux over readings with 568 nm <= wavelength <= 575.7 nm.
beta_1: 14.7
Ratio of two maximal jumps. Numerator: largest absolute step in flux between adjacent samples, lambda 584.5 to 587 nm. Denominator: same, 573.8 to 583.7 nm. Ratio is 0.4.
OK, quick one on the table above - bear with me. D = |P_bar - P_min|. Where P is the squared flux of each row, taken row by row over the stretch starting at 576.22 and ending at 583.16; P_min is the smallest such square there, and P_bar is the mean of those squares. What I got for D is 21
